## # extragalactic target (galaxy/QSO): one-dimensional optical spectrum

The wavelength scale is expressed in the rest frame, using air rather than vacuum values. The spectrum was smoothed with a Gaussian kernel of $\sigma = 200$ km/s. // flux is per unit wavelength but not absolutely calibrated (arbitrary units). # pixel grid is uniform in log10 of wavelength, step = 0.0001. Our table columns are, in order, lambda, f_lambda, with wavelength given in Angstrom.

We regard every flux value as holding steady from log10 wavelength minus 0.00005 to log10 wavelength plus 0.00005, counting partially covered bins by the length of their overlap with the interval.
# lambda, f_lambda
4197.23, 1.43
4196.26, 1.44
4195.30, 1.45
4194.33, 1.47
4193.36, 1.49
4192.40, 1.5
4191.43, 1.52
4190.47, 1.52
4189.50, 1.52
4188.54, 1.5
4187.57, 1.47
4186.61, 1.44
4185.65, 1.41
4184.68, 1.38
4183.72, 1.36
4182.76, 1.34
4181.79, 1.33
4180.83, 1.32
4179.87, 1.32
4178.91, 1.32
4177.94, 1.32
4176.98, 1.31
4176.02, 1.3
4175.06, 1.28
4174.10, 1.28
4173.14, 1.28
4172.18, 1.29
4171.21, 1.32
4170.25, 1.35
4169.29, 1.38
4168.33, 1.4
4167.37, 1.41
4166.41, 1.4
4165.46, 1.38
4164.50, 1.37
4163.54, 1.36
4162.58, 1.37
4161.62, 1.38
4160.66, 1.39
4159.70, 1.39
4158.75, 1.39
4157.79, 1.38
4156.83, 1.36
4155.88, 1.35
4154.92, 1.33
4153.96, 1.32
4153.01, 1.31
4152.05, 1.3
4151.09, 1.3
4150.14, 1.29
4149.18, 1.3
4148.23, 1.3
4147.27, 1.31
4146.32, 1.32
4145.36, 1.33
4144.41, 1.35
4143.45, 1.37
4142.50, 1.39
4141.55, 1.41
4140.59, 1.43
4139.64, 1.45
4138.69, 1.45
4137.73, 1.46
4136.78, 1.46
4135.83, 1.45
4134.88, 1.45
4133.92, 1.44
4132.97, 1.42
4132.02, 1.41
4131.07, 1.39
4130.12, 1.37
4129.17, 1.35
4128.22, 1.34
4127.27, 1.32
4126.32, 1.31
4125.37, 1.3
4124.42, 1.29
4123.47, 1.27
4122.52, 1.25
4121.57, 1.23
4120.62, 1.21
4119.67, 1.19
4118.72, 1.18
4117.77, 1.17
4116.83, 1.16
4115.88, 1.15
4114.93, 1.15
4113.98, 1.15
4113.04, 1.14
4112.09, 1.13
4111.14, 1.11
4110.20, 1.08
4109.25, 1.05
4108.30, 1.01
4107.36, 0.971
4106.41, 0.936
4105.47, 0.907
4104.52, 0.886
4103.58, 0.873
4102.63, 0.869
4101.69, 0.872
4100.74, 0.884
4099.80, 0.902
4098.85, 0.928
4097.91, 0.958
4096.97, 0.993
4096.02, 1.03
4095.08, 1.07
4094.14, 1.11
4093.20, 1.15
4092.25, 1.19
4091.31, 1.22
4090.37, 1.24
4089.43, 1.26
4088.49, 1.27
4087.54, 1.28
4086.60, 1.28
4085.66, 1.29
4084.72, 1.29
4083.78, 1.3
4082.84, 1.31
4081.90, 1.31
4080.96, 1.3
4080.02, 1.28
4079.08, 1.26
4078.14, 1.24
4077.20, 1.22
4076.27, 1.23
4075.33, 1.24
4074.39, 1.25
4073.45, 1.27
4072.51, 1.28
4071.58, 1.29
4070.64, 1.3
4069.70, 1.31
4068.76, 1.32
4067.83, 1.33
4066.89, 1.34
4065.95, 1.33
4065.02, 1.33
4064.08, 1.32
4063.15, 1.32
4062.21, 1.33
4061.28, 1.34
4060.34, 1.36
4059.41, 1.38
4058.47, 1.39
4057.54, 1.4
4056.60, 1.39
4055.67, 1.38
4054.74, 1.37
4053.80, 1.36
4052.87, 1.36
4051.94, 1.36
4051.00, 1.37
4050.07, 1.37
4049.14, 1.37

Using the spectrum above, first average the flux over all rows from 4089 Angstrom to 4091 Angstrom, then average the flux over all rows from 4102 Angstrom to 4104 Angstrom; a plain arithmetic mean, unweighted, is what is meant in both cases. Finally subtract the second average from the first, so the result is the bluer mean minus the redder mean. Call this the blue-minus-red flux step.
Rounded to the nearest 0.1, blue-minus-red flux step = 0.4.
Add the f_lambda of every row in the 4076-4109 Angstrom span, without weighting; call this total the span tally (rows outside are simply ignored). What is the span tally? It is 39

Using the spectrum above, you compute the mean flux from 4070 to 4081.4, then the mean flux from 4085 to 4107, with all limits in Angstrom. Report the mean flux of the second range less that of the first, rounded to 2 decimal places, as -0.20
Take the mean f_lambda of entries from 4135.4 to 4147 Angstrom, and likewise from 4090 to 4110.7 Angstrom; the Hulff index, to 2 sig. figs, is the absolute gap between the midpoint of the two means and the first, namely 0.20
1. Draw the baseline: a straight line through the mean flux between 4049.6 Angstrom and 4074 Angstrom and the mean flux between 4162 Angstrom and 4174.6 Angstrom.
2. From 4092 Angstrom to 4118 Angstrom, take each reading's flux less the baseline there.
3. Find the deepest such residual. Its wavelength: 4102.63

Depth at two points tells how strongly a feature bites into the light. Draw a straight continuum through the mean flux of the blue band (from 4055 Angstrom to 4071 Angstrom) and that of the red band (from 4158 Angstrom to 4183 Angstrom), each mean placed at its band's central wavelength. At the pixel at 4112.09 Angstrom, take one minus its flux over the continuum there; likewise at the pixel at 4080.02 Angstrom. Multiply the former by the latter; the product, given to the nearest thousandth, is 0.008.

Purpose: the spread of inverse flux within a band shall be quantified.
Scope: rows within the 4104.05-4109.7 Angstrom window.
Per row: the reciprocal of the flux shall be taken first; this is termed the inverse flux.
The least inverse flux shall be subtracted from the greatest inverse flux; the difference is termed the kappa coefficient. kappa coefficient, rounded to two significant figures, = 0.18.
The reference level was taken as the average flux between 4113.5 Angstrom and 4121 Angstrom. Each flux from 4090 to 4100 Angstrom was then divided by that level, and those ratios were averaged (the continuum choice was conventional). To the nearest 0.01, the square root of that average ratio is 0.96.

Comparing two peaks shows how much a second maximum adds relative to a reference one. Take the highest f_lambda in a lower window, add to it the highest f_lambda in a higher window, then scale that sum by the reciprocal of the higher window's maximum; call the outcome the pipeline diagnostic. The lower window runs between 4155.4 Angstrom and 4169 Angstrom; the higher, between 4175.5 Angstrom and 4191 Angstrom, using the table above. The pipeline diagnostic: 1.93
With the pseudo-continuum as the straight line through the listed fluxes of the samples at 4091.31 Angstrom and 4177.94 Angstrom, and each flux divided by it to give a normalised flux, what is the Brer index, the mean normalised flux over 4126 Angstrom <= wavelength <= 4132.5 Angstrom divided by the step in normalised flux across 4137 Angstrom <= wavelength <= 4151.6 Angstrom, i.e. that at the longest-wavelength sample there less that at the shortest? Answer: -8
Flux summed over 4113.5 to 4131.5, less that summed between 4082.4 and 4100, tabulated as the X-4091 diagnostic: 1.7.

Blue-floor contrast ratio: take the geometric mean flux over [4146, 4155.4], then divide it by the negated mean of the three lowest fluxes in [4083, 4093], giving -1.08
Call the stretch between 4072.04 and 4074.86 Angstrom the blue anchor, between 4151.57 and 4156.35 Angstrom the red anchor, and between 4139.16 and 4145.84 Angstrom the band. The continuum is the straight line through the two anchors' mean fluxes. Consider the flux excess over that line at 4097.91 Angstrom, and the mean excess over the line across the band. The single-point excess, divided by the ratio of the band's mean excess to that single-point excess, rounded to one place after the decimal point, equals 1.4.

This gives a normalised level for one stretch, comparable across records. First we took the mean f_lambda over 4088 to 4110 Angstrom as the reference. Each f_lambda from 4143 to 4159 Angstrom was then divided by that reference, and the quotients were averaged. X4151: 1.30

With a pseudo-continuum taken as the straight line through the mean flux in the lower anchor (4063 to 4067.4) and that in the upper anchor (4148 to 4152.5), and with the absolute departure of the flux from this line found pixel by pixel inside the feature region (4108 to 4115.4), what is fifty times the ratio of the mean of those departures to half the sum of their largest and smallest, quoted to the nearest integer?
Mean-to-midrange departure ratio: 45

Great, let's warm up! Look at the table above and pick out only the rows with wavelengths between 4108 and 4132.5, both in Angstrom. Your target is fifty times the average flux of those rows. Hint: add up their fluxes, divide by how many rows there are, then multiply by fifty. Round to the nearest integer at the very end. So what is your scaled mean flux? 61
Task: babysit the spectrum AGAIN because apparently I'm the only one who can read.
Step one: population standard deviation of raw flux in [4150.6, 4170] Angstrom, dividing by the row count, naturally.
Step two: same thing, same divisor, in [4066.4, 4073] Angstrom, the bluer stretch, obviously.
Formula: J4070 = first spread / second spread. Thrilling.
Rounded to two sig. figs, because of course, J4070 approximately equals 1.7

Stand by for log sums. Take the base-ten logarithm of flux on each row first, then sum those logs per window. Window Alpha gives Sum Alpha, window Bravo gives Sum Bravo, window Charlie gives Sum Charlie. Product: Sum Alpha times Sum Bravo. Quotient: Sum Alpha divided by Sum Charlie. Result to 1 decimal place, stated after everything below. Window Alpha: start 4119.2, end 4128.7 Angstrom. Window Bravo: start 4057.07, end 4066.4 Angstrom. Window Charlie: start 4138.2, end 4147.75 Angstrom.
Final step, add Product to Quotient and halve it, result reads 1.0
